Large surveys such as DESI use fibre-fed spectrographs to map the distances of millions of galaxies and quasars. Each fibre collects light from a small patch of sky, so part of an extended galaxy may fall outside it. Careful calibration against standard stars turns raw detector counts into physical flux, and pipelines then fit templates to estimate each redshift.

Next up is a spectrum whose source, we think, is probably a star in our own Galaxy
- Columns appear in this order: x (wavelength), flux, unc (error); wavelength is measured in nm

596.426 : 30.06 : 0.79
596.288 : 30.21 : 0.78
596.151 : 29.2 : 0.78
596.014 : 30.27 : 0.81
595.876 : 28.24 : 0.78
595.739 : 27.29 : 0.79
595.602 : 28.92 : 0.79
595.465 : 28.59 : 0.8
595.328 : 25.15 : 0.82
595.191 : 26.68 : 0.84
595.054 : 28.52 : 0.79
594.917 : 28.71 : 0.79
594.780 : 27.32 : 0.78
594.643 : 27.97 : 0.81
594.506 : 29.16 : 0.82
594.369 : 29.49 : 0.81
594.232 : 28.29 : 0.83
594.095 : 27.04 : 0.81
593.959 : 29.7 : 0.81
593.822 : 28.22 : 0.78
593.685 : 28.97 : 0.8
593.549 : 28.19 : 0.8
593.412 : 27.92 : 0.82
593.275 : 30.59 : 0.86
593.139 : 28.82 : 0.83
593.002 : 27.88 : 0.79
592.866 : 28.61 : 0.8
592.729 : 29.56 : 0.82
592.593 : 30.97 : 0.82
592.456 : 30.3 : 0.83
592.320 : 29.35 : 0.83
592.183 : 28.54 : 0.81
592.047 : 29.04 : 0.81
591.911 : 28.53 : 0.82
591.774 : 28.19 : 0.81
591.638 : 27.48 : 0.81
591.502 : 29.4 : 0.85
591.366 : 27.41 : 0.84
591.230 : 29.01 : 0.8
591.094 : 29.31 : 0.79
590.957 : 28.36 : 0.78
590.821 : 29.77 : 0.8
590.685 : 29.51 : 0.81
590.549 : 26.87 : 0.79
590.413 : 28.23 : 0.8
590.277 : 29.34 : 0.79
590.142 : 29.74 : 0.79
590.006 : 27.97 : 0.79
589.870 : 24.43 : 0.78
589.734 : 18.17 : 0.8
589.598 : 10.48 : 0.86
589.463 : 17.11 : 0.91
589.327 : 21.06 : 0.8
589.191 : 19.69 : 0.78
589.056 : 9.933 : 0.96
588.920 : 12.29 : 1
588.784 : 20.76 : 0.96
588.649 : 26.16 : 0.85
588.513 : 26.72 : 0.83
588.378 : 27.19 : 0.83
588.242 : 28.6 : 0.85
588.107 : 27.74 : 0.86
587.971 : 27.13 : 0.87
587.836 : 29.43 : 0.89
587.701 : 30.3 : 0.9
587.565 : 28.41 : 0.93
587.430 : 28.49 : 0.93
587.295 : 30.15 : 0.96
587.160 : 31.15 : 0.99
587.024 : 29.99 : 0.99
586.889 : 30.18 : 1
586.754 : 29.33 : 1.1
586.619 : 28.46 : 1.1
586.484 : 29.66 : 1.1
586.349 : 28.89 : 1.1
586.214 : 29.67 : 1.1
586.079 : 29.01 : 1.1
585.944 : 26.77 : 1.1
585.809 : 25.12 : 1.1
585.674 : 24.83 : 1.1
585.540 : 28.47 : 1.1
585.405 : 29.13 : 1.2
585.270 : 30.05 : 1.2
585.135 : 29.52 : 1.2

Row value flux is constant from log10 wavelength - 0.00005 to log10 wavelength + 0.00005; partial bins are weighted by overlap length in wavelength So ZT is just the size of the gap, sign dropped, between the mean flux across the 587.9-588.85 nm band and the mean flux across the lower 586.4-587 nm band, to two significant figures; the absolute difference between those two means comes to 3.1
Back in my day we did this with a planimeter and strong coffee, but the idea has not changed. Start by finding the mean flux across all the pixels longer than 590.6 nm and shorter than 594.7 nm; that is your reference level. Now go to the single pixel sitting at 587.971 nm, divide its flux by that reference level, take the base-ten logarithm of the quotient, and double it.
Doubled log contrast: -0.05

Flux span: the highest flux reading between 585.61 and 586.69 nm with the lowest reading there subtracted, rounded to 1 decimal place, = 4.8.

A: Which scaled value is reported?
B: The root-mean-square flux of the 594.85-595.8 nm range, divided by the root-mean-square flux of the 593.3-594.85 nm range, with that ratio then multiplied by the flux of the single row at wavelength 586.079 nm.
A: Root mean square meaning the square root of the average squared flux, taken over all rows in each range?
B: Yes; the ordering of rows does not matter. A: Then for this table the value 28.3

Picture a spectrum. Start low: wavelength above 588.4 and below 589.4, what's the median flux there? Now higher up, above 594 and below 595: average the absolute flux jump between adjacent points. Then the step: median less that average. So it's 19.8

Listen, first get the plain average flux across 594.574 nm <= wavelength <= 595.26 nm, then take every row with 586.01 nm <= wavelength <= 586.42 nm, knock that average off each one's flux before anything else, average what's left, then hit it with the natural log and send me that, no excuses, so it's 0.3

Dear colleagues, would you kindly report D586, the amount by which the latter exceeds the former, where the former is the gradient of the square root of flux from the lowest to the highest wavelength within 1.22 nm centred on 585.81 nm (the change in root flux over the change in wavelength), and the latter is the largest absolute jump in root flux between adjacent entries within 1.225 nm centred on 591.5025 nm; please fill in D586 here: 0.29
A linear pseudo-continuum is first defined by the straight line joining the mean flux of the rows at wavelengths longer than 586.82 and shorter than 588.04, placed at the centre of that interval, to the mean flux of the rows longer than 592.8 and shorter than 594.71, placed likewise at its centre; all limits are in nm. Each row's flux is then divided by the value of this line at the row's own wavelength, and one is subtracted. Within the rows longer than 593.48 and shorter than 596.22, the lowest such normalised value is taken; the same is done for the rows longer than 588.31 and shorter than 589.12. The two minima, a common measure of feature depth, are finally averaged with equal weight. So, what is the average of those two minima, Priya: -0.39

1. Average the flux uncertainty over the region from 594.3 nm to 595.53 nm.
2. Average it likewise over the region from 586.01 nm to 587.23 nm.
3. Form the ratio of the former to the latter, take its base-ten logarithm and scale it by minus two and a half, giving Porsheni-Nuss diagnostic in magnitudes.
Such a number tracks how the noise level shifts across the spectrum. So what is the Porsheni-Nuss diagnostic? 0.30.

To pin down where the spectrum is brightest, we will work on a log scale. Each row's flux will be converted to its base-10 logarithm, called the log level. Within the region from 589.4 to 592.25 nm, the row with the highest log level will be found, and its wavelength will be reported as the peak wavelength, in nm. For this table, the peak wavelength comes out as 590.821 nm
